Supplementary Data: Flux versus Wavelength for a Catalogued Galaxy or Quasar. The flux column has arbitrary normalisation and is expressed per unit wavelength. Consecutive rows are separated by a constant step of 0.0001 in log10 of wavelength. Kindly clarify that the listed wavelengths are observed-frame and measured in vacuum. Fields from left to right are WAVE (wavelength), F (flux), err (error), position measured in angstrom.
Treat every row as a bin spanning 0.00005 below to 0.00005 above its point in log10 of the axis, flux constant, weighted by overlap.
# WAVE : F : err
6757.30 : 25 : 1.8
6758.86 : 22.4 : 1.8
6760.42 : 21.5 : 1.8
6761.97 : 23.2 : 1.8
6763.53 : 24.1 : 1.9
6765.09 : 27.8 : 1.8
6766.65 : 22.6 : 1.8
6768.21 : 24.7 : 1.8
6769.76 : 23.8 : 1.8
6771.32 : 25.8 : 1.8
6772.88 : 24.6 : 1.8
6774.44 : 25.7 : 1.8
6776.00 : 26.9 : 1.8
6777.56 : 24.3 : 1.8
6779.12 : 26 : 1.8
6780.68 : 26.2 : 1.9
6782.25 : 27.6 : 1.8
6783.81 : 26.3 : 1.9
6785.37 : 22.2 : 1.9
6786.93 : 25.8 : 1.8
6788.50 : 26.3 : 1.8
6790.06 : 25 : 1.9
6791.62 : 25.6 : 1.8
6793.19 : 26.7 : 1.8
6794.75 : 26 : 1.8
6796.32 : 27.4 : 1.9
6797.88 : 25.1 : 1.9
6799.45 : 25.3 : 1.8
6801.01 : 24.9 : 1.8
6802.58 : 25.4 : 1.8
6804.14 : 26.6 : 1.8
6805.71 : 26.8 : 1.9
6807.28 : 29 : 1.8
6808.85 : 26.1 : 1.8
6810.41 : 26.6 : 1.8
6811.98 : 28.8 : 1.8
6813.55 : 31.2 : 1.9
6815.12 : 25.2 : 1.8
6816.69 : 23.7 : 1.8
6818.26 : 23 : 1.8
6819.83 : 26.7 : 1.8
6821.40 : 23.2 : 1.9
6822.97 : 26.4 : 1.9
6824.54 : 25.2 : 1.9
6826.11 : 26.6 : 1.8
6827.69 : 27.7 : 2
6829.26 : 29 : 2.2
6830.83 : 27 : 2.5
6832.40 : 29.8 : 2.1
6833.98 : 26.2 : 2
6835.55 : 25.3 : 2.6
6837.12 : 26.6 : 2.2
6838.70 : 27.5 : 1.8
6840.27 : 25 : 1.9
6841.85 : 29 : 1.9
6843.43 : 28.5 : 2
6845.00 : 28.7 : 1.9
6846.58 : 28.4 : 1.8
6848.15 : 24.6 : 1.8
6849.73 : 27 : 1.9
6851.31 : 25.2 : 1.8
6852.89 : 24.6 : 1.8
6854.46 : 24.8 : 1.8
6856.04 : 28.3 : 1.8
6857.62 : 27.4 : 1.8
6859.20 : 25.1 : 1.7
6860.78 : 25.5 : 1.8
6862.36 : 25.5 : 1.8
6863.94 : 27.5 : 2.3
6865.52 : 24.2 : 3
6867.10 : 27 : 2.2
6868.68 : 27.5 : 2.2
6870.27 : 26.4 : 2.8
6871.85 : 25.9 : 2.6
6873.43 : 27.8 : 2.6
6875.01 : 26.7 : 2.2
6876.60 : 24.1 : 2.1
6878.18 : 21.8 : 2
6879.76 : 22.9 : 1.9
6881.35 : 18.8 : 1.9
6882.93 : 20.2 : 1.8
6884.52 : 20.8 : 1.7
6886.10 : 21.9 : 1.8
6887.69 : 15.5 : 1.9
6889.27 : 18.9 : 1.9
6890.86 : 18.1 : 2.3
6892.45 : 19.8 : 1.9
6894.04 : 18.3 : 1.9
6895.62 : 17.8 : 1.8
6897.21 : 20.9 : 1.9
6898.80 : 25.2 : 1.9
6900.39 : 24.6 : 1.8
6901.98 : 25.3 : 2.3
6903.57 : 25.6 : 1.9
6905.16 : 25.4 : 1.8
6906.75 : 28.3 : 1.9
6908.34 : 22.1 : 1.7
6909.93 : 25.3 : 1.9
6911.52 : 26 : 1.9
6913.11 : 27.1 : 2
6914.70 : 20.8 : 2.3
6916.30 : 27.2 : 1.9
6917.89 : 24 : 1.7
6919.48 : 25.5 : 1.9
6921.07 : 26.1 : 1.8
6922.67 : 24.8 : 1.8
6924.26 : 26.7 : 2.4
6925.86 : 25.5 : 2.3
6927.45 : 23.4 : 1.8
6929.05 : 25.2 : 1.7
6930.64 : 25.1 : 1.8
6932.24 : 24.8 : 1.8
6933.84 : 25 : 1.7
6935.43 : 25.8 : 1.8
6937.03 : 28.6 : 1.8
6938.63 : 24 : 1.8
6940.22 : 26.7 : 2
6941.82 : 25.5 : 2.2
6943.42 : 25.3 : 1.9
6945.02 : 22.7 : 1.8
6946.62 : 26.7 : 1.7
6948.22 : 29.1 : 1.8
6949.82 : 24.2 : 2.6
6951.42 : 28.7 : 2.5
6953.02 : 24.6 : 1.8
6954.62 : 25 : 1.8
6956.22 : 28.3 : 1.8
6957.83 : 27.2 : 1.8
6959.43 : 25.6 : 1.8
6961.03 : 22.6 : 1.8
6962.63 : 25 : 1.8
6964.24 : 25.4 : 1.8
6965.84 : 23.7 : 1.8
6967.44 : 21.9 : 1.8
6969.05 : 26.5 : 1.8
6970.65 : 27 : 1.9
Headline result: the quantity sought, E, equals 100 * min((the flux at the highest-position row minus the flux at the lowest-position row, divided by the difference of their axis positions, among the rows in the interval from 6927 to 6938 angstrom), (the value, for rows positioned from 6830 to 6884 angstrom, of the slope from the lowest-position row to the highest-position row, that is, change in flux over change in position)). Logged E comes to -13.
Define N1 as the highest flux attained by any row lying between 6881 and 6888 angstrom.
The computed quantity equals 21.9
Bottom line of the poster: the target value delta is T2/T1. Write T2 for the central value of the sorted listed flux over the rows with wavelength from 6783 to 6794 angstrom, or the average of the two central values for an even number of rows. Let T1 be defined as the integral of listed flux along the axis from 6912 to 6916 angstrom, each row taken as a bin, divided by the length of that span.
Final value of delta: 1.05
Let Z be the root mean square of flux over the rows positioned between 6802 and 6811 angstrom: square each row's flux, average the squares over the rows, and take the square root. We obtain 26.8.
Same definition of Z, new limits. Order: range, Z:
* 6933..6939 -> 25.9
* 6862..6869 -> 26.4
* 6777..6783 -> 26.1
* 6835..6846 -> 27.3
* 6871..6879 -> 25.3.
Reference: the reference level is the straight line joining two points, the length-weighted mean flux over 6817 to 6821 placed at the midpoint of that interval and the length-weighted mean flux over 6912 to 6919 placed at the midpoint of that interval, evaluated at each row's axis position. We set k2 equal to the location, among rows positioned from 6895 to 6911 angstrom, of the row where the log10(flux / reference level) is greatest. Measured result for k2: 6906.75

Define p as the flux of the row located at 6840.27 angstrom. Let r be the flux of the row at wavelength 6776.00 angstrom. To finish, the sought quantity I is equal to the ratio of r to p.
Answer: 1.08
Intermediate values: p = 25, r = 26.9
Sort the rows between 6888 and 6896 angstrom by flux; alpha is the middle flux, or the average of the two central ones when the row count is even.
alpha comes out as 18.3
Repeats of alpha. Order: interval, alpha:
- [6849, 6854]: 25.2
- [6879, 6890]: 20.2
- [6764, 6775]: 24.7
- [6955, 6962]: 26.4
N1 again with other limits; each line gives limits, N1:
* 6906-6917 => 28.3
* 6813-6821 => 31.2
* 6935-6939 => 28.6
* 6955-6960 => 28.3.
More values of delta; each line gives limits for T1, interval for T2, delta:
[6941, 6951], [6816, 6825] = 0.95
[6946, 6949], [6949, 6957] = 0.89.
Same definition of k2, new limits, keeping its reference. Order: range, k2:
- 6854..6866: 6856.04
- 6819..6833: 6832.40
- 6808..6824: 6813.55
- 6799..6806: 6805.71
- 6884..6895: 6886.10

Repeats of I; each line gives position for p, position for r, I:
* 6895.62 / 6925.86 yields 1.43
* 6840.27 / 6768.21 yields 0.99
